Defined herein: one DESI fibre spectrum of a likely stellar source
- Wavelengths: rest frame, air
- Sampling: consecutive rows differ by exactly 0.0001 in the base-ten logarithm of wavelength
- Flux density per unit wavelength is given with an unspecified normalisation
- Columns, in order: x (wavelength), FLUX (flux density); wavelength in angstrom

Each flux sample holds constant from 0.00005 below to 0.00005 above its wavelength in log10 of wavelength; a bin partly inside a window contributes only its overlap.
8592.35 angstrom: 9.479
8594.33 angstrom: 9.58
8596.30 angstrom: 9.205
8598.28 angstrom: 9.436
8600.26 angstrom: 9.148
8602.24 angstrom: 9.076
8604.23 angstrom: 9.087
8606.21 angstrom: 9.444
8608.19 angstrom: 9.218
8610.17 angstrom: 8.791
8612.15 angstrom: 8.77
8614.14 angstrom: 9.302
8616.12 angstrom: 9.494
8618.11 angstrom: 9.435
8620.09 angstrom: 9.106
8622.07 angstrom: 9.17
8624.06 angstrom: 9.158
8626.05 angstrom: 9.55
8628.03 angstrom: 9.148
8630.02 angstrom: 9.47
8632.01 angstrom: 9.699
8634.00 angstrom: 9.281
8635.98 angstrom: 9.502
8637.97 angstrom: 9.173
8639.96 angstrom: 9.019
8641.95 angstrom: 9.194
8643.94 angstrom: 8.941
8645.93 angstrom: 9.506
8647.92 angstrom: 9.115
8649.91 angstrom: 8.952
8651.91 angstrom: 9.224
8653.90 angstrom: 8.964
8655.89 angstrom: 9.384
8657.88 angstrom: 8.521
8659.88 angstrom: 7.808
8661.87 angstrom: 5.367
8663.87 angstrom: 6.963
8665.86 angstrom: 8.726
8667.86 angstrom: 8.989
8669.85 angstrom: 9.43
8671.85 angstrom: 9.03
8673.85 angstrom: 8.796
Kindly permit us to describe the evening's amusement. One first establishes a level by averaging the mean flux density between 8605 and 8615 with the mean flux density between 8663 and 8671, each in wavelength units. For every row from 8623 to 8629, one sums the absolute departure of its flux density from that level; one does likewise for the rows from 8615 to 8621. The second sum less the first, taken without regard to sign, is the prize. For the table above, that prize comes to 0.2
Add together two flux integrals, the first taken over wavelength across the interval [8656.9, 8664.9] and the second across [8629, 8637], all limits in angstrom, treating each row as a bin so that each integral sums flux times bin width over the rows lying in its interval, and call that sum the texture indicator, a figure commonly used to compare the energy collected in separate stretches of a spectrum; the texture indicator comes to 133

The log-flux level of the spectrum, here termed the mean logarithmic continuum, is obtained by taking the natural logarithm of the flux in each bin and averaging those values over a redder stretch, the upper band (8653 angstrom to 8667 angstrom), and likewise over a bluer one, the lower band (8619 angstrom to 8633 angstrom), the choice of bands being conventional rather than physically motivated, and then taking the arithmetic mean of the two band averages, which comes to 2.15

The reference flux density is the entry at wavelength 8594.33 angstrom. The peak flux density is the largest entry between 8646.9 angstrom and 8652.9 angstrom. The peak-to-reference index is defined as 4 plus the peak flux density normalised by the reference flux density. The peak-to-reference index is 4.96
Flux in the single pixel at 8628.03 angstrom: 9.148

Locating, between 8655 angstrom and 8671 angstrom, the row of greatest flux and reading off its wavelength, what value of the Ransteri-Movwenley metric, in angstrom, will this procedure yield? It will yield 8669.85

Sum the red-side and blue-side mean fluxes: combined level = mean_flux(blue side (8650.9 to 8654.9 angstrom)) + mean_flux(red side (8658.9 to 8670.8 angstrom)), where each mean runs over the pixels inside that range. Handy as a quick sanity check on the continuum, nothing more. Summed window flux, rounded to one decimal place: 17.0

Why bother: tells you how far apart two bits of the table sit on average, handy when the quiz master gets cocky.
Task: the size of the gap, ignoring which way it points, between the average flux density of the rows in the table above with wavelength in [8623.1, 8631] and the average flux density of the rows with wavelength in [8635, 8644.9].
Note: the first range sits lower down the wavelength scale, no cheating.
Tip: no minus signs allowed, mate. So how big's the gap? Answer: 0.17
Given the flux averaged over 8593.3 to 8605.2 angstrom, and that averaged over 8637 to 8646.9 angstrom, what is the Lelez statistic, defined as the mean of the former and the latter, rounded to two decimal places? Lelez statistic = 9.21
